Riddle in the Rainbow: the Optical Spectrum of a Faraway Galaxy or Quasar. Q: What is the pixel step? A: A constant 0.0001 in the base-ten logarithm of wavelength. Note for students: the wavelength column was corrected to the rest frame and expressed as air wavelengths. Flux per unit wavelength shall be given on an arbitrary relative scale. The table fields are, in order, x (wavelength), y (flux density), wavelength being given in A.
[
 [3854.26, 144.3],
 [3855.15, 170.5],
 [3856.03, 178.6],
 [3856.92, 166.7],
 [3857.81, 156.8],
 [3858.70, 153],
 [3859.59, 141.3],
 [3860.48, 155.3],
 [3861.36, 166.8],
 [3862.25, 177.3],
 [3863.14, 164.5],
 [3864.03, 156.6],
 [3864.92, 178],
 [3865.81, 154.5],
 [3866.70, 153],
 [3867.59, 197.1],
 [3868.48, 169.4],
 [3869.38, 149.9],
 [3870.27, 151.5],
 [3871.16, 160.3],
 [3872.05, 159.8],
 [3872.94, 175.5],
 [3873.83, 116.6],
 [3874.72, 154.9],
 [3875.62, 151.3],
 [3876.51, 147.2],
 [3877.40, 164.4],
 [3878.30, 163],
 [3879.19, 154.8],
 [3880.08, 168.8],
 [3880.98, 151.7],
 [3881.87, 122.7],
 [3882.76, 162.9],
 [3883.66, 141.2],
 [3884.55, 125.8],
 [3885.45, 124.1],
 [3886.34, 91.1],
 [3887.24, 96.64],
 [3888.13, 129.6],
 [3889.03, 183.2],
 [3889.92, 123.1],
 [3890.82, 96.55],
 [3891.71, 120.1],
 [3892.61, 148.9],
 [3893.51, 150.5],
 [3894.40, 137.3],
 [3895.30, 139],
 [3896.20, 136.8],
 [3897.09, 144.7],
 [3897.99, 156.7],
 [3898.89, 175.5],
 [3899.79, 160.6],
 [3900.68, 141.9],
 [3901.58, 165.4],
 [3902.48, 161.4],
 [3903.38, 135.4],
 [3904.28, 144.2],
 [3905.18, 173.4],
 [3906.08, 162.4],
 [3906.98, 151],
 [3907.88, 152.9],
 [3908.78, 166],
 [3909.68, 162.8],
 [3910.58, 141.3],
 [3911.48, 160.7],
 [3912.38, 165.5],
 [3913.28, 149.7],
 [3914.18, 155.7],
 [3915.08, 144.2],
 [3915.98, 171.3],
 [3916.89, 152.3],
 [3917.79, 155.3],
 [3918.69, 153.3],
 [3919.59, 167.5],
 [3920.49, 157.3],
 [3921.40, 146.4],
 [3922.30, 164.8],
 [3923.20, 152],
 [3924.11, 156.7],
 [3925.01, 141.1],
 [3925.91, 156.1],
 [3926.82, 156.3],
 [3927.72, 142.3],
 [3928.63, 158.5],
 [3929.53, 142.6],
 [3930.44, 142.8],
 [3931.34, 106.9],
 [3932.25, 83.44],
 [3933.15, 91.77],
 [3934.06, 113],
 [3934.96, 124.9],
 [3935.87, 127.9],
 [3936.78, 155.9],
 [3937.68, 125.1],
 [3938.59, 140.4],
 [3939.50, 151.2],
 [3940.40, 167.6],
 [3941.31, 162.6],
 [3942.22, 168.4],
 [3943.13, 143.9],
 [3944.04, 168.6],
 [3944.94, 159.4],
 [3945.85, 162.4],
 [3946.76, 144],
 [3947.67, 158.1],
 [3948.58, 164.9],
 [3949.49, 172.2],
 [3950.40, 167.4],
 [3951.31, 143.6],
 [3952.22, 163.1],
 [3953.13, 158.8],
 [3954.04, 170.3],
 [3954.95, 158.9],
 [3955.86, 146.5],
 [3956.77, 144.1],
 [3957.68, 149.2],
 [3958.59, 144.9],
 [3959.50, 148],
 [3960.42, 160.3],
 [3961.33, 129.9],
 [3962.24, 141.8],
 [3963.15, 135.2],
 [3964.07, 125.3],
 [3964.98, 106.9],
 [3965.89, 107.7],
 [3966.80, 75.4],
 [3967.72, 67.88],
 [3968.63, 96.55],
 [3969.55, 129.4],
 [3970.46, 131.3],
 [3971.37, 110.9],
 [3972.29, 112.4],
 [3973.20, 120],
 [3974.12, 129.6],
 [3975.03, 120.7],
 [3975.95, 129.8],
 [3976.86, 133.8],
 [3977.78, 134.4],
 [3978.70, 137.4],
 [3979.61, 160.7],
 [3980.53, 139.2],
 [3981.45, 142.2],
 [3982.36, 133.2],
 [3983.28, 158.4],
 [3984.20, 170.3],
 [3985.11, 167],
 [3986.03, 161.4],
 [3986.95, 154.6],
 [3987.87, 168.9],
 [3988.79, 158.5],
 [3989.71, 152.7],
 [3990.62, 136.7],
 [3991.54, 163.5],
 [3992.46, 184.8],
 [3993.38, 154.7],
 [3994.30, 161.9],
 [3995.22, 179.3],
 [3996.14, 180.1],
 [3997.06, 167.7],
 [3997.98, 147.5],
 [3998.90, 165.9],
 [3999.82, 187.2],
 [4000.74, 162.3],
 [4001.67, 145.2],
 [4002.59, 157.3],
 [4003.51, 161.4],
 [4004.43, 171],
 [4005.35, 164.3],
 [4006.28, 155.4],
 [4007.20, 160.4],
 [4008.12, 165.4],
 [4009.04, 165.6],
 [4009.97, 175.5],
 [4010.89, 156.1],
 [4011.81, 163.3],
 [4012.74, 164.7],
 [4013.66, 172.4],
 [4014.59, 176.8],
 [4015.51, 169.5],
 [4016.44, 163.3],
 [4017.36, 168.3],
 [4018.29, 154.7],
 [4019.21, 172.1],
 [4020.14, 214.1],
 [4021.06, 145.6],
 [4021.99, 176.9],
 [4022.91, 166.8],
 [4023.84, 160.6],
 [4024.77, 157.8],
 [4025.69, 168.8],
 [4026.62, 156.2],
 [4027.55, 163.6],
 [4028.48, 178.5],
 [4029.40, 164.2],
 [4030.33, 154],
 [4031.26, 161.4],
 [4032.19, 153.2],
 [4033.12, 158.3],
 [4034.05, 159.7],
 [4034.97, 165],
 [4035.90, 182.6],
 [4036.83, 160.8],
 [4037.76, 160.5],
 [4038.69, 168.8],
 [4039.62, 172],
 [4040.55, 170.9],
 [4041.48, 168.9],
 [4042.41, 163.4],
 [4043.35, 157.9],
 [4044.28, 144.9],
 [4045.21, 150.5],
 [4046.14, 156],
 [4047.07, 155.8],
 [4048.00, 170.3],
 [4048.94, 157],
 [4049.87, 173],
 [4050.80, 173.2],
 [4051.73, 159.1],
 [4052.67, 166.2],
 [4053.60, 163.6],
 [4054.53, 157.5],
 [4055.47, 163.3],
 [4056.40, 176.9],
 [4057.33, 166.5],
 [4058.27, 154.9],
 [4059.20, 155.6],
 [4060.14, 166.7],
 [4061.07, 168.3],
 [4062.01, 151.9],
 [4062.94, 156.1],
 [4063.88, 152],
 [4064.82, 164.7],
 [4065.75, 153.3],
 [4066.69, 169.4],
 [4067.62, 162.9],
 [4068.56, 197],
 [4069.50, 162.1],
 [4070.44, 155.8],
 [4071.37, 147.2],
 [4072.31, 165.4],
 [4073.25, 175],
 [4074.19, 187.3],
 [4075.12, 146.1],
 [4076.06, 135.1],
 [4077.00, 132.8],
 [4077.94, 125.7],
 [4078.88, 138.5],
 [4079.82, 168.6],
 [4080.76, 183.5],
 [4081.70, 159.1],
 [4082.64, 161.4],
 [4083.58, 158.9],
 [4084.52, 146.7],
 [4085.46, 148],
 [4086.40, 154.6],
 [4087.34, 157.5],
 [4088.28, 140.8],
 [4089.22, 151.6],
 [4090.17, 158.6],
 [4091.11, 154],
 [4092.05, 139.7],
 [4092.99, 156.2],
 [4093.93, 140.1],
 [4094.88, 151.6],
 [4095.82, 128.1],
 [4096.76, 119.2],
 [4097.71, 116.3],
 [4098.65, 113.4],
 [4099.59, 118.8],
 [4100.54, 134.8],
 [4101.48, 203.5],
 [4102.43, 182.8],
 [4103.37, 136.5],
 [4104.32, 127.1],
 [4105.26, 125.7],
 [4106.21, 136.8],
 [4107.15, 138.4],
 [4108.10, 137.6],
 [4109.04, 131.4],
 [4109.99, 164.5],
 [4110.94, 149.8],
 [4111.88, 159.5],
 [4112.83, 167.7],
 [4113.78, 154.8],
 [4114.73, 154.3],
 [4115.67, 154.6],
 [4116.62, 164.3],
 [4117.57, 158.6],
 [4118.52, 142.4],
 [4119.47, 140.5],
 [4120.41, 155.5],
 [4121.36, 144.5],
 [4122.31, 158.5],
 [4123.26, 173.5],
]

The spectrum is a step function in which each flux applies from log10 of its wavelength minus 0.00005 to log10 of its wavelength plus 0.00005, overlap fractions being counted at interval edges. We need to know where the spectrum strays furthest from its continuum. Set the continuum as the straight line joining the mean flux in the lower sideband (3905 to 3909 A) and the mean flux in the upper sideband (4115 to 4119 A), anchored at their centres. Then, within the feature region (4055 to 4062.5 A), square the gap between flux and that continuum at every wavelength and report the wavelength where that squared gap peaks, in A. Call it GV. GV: 4056.40 A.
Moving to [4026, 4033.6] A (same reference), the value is 4028.48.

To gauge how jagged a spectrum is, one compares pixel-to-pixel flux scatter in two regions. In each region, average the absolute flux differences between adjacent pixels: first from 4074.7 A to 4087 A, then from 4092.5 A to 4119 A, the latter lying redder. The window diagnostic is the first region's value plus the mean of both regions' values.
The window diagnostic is 22.7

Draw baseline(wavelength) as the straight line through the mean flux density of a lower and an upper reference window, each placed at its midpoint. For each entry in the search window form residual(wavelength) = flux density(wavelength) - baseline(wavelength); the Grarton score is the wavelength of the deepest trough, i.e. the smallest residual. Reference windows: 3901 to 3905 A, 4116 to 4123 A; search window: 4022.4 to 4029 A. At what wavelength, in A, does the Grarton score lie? 4026.62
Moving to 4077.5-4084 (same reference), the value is 4077.94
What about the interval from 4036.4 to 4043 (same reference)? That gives 4037.76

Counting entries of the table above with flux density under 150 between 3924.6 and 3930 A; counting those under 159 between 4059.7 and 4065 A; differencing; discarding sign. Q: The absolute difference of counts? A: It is 0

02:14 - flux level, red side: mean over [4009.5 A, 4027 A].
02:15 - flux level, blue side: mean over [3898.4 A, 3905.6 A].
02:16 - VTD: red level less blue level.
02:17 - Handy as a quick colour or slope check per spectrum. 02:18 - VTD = 10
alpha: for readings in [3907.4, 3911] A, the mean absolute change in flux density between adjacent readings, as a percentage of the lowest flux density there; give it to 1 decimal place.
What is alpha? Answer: 8.9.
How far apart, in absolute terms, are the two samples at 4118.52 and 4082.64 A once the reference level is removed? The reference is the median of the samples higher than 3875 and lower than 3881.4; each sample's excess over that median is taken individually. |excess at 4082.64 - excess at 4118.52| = 19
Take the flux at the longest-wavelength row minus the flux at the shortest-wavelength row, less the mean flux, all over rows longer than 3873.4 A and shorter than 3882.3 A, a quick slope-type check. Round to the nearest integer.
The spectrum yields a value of -143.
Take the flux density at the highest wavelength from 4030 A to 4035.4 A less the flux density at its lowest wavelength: 11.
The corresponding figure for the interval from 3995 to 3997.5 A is -12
